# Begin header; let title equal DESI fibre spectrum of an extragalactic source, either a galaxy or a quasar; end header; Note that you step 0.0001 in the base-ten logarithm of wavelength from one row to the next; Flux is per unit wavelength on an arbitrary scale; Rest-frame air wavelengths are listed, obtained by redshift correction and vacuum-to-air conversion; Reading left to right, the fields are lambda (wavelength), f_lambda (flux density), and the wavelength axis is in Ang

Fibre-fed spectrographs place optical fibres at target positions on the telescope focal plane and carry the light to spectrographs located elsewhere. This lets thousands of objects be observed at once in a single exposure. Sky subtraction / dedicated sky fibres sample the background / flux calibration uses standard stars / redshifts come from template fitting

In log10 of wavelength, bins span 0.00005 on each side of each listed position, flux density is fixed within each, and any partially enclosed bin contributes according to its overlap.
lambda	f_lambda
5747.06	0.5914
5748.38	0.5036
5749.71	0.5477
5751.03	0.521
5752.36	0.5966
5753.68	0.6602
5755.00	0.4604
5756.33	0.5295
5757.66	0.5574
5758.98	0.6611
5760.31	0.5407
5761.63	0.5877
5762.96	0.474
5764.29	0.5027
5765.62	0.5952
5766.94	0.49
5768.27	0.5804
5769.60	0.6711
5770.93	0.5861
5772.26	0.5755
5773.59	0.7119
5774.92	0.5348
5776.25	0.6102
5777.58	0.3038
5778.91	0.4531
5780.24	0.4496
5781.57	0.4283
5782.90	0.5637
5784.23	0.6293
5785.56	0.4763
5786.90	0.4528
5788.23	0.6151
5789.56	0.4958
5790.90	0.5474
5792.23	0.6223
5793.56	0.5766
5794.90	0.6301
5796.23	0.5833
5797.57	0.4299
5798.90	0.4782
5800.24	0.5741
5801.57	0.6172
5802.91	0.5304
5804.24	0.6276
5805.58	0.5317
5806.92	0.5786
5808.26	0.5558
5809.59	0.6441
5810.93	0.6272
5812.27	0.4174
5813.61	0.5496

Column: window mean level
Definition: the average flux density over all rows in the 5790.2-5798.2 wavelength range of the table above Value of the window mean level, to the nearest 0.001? 0.565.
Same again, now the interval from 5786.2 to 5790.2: 0.521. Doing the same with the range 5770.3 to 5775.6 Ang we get 0.602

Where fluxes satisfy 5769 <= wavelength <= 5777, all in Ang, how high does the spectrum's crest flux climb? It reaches 0.7119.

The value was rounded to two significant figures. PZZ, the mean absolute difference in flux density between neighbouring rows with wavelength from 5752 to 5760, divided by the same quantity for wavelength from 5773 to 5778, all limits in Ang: 0.50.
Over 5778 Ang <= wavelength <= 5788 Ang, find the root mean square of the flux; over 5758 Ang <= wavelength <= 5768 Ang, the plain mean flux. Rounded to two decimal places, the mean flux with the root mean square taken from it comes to 0.05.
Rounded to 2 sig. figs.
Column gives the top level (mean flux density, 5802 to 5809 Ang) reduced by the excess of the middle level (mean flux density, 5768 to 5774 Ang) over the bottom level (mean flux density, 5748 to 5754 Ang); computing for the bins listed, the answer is 0.51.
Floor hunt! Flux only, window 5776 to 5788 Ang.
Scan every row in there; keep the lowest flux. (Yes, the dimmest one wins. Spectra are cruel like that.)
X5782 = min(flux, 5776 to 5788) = 0.3038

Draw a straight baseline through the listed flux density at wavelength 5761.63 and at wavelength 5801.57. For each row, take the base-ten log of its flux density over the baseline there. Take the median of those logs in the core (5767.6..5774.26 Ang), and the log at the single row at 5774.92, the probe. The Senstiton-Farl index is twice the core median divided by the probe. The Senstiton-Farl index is 0.3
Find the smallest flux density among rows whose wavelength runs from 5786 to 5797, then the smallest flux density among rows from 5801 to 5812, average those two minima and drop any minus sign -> 0.49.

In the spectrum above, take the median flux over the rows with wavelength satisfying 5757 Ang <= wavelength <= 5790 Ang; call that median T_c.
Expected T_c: 0.557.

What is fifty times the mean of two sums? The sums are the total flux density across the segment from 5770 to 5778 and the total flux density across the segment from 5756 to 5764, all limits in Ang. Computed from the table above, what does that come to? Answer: 167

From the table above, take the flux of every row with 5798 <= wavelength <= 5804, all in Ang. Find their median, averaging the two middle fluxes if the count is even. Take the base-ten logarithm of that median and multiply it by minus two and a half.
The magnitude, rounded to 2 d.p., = 0.64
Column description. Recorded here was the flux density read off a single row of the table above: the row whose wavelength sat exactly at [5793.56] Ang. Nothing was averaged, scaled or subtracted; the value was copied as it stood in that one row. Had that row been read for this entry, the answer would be 0.5766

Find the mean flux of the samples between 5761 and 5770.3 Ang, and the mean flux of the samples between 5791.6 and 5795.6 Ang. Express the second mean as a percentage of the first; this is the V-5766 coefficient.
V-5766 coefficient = 109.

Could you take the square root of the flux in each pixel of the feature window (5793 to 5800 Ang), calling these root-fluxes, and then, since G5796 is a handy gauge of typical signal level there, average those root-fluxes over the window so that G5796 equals 0.733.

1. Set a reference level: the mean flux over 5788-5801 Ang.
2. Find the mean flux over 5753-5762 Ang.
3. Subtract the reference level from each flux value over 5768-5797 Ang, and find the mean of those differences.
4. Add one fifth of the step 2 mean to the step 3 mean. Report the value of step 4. 0.109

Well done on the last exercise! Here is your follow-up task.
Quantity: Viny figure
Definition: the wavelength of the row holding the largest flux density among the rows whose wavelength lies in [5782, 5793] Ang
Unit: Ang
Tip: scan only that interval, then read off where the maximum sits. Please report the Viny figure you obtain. 5784.23 Ang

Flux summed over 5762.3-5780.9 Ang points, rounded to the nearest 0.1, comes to 7.5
